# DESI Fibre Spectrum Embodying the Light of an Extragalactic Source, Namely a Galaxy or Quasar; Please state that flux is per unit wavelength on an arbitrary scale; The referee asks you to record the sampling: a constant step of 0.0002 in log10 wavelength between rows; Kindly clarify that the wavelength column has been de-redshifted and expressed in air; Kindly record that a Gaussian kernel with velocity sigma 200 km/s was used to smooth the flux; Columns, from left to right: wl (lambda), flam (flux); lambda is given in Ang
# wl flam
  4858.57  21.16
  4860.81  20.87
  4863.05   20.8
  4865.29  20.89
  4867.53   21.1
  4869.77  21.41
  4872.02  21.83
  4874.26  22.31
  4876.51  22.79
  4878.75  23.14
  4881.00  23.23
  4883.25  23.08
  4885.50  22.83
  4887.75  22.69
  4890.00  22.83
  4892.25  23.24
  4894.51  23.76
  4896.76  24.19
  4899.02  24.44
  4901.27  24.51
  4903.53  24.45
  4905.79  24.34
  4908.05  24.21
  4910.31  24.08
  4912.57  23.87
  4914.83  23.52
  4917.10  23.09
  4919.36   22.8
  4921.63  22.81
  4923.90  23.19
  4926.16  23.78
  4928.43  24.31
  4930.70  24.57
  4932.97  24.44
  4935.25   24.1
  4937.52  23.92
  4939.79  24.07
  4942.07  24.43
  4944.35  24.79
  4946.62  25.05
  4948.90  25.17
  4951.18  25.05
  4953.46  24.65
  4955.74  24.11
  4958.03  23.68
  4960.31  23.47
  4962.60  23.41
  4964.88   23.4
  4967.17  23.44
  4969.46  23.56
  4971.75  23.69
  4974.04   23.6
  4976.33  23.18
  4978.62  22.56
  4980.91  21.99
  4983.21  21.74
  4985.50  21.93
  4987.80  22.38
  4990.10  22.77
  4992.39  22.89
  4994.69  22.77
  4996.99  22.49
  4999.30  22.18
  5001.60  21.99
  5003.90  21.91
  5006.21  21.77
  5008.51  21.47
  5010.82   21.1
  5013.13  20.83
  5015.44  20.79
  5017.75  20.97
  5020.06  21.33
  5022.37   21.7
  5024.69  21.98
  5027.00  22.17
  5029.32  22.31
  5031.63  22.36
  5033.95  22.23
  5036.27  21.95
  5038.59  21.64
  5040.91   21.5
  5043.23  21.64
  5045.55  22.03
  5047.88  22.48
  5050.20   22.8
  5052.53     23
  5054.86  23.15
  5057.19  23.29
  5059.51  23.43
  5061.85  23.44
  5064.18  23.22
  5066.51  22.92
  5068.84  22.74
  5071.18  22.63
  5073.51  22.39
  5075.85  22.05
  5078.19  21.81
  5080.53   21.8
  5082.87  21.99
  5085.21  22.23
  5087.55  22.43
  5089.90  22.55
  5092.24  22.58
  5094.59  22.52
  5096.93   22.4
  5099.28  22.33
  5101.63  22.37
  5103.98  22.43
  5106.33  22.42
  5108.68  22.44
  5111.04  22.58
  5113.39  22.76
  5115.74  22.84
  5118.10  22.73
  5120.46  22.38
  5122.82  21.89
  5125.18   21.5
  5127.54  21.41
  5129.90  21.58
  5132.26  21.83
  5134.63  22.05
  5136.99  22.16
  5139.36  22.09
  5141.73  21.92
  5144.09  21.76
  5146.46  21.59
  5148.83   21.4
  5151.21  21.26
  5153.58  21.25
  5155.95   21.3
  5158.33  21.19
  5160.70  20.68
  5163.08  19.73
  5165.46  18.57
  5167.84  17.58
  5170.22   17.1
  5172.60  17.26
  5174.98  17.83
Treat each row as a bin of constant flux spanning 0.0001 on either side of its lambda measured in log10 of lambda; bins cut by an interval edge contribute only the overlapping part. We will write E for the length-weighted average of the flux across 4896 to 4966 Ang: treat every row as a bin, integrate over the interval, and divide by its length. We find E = 24.1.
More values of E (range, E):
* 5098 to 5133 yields 22.2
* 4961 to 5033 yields 22.3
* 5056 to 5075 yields 23.0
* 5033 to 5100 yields 22.5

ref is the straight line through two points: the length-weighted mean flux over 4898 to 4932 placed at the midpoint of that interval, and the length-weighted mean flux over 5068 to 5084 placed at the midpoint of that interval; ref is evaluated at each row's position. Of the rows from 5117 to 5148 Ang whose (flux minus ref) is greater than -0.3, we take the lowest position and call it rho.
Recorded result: 5118.10 Ang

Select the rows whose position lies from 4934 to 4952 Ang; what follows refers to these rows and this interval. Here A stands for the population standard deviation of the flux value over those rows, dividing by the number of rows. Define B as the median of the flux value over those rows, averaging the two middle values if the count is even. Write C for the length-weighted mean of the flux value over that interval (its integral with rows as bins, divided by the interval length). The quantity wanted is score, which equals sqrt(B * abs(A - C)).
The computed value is 24.3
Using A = 0.47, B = 24.6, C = 24.6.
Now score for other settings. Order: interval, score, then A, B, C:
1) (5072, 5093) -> 22.1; 0.29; 22.2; 22.2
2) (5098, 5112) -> 22.4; 0.08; 22.4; 22.4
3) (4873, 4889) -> 22.7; 0.29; 22.8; 22.9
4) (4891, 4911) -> 24.0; 0.38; 24.2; 24.1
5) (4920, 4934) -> 23.6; 0.66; 24.0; 23.8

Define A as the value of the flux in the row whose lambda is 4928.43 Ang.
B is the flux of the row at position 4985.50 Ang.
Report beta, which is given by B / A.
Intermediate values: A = 24.31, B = 21.93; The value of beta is 0.90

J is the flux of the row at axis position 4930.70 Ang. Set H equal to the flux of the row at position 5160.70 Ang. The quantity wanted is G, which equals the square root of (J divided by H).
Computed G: 1.090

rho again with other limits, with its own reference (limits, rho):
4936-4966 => 4937.52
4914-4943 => 4926.16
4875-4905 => 4896.76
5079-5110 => 5082.87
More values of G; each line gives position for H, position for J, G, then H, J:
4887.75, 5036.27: 0.984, 22.69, 21.95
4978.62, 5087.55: 0.997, 22.56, 22.43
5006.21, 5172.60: 0.890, 21.77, 17.26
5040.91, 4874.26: 1.019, 21.5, 22.31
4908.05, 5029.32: 0.960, 24.21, 22.31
